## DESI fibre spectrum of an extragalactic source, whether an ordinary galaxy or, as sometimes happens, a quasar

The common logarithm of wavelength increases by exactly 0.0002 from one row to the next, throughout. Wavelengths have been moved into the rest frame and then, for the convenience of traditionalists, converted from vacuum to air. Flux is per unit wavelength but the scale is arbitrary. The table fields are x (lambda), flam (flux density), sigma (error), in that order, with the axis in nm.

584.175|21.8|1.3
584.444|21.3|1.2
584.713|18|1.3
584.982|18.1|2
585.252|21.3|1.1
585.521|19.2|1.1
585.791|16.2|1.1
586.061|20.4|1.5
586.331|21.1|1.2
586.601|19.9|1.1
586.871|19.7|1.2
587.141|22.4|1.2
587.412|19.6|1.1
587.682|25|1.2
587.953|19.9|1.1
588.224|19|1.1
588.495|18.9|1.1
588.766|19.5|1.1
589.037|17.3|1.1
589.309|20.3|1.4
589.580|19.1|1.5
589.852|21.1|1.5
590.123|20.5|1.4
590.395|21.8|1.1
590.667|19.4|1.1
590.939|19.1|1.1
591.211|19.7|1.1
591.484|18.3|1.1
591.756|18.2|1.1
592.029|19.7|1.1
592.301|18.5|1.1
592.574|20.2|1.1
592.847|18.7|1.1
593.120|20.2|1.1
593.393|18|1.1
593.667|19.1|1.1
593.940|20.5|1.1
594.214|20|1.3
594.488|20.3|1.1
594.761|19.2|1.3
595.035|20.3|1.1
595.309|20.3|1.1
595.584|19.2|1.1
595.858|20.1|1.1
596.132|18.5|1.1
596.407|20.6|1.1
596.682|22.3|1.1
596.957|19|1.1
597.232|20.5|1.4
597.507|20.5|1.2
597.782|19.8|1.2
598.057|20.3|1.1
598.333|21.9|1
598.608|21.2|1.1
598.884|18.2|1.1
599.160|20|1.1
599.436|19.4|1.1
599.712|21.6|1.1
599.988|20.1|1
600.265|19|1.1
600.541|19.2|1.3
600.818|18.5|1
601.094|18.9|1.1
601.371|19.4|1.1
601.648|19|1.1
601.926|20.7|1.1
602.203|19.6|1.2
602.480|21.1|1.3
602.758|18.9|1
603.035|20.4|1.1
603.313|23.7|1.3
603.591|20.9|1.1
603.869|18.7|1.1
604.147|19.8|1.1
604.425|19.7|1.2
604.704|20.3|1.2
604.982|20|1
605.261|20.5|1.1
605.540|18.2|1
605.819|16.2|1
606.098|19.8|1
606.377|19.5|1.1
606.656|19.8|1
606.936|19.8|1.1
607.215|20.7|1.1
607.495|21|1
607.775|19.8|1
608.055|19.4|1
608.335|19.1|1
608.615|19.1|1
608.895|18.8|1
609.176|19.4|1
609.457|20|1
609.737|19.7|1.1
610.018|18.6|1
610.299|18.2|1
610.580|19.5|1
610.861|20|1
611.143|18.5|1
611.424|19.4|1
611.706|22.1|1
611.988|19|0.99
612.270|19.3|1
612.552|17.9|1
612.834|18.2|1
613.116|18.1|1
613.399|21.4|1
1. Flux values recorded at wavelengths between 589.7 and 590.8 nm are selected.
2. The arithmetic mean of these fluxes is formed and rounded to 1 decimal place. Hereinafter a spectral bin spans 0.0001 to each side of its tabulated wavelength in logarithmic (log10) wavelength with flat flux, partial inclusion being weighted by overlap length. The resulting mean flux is 20.7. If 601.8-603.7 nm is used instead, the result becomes 20.8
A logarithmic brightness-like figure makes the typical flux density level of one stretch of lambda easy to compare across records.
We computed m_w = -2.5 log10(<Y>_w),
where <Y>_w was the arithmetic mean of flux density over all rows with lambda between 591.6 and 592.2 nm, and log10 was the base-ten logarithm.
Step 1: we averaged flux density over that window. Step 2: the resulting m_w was -3.19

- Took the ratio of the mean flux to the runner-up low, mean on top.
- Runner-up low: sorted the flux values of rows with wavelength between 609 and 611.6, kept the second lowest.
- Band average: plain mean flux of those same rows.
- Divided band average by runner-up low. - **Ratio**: 1.04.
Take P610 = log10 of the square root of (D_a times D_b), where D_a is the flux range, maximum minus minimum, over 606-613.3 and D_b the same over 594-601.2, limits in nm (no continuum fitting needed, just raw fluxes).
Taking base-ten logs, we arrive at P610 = 0.62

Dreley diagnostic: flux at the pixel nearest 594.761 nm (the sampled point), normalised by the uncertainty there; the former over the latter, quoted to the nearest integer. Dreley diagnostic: 15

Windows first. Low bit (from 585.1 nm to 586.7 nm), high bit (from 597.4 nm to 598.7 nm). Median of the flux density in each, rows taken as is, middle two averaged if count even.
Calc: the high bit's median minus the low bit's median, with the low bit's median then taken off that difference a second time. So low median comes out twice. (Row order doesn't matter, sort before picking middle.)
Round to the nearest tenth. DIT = -19.8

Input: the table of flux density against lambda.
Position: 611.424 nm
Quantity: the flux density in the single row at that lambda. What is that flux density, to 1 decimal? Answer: 19.4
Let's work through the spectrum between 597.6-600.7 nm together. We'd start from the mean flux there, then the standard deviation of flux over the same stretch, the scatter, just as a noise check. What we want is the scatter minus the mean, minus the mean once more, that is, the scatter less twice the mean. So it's -39.0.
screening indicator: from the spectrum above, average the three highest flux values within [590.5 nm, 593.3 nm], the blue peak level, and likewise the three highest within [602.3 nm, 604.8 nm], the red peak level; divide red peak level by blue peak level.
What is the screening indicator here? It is 1.09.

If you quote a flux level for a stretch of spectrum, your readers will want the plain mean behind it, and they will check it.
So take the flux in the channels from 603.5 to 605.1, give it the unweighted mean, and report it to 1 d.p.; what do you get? 19.9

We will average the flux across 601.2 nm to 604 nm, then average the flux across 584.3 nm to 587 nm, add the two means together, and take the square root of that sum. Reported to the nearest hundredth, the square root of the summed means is 6.31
